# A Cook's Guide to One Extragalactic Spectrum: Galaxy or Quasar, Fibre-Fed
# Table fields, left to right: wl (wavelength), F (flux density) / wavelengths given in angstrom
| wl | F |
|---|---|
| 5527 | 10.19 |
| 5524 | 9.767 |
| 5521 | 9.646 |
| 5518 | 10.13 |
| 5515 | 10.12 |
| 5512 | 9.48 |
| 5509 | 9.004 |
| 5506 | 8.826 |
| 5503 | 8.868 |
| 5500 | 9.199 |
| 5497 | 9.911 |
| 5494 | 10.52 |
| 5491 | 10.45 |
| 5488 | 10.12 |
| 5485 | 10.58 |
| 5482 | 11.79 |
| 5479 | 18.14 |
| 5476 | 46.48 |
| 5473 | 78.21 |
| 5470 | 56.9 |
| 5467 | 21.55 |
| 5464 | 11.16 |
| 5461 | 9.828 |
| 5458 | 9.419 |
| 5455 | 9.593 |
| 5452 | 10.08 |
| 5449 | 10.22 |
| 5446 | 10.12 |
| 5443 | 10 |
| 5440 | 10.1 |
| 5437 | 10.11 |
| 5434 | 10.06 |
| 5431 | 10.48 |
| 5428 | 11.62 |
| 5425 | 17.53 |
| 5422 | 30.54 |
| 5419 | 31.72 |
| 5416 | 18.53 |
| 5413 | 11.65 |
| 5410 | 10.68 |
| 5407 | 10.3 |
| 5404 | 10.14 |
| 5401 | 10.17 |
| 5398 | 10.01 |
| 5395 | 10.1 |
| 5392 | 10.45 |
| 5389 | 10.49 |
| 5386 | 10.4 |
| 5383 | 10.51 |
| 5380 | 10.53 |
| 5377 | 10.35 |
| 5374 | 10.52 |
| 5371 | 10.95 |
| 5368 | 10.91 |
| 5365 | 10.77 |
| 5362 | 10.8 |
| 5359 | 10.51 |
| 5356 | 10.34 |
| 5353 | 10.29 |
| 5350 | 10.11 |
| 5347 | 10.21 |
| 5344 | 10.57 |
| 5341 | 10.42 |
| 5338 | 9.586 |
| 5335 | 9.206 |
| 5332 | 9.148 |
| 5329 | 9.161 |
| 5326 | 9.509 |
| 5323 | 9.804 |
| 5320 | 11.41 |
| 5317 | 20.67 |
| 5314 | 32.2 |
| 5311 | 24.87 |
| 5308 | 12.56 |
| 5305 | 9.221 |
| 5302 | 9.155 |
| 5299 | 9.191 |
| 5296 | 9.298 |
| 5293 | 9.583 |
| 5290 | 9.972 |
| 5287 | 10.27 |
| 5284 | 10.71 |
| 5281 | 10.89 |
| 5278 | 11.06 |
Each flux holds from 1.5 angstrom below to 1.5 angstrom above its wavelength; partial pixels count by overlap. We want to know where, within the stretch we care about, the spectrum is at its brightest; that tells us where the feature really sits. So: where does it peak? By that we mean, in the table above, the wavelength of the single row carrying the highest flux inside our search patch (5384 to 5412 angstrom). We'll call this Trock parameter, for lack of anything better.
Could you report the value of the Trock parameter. 5410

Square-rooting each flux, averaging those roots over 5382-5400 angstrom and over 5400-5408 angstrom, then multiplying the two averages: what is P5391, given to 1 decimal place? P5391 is 10.3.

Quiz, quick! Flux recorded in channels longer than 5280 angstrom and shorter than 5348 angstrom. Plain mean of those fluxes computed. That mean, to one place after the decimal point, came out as 12.1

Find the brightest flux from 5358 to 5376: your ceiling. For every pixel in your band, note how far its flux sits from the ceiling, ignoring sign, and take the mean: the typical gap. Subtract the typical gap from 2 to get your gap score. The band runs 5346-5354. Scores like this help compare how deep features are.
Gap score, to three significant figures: 1.25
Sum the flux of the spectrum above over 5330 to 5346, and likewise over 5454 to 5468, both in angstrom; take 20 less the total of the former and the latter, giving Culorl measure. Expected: -90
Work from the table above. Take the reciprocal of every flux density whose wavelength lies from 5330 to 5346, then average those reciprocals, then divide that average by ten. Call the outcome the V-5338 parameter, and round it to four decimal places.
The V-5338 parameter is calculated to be 0.0103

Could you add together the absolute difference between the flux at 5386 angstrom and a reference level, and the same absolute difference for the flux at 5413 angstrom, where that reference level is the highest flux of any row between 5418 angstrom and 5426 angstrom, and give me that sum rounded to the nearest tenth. 41.4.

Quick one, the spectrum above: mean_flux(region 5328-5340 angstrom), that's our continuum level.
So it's 9.3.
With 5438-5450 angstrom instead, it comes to 10.1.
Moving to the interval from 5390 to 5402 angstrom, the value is 10.2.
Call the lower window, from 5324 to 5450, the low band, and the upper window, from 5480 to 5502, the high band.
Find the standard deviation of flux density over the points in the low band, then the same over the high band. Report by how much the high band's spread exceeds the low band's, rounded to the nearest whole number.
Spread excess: -4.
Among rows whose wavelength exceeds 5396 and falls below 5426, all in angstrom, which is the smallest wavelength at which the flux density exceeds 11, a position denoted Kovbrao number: 5413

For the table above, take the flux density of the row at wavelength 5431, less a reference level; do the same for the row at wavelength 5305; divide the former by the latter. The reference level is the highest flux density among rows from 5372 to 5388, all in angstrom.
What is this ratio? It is 0.04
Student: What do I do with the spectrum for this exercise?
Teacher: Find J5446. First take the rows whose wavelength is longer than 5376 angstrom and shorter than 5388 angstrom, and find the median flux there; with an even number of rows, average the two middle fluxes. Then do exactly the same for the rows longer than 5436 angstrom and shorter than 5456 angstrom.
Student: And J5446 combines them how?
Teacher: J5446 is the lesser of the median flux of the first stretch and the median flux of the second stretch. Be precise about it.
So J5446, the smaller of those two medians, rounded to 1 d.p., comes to 10.1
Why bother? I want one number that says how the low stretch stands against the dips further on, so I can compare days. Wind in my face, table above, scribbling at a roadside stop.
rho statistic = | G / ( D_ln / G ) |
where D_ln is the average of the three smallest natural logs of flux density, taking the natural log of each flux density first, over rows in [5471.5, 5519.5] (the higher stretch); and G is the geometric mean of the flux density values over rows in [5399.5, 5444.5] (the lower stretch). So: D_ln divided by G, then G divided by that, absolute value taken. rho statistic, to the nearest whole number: 77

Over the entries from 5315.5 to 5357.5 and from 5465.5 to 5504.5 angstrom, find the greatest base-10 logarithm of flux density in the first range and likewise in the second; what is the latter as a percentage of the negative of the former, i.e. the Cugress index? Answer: -144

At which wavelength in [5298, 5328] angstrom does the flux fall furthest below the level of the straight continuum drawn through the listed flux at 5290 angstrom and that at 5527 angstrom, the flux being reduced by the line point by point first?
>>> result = 5302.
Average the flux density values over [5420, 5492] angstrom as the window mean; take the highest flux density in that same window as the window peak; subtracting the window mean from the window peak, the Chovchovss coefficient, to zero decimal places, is 60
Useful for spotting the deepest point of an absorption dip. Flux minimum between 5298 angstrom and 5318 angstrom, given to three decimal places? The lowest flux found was 9.155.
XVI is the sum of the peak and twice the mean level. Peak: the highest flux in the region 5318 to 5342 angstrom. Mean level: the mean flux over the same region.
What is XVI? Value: 31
